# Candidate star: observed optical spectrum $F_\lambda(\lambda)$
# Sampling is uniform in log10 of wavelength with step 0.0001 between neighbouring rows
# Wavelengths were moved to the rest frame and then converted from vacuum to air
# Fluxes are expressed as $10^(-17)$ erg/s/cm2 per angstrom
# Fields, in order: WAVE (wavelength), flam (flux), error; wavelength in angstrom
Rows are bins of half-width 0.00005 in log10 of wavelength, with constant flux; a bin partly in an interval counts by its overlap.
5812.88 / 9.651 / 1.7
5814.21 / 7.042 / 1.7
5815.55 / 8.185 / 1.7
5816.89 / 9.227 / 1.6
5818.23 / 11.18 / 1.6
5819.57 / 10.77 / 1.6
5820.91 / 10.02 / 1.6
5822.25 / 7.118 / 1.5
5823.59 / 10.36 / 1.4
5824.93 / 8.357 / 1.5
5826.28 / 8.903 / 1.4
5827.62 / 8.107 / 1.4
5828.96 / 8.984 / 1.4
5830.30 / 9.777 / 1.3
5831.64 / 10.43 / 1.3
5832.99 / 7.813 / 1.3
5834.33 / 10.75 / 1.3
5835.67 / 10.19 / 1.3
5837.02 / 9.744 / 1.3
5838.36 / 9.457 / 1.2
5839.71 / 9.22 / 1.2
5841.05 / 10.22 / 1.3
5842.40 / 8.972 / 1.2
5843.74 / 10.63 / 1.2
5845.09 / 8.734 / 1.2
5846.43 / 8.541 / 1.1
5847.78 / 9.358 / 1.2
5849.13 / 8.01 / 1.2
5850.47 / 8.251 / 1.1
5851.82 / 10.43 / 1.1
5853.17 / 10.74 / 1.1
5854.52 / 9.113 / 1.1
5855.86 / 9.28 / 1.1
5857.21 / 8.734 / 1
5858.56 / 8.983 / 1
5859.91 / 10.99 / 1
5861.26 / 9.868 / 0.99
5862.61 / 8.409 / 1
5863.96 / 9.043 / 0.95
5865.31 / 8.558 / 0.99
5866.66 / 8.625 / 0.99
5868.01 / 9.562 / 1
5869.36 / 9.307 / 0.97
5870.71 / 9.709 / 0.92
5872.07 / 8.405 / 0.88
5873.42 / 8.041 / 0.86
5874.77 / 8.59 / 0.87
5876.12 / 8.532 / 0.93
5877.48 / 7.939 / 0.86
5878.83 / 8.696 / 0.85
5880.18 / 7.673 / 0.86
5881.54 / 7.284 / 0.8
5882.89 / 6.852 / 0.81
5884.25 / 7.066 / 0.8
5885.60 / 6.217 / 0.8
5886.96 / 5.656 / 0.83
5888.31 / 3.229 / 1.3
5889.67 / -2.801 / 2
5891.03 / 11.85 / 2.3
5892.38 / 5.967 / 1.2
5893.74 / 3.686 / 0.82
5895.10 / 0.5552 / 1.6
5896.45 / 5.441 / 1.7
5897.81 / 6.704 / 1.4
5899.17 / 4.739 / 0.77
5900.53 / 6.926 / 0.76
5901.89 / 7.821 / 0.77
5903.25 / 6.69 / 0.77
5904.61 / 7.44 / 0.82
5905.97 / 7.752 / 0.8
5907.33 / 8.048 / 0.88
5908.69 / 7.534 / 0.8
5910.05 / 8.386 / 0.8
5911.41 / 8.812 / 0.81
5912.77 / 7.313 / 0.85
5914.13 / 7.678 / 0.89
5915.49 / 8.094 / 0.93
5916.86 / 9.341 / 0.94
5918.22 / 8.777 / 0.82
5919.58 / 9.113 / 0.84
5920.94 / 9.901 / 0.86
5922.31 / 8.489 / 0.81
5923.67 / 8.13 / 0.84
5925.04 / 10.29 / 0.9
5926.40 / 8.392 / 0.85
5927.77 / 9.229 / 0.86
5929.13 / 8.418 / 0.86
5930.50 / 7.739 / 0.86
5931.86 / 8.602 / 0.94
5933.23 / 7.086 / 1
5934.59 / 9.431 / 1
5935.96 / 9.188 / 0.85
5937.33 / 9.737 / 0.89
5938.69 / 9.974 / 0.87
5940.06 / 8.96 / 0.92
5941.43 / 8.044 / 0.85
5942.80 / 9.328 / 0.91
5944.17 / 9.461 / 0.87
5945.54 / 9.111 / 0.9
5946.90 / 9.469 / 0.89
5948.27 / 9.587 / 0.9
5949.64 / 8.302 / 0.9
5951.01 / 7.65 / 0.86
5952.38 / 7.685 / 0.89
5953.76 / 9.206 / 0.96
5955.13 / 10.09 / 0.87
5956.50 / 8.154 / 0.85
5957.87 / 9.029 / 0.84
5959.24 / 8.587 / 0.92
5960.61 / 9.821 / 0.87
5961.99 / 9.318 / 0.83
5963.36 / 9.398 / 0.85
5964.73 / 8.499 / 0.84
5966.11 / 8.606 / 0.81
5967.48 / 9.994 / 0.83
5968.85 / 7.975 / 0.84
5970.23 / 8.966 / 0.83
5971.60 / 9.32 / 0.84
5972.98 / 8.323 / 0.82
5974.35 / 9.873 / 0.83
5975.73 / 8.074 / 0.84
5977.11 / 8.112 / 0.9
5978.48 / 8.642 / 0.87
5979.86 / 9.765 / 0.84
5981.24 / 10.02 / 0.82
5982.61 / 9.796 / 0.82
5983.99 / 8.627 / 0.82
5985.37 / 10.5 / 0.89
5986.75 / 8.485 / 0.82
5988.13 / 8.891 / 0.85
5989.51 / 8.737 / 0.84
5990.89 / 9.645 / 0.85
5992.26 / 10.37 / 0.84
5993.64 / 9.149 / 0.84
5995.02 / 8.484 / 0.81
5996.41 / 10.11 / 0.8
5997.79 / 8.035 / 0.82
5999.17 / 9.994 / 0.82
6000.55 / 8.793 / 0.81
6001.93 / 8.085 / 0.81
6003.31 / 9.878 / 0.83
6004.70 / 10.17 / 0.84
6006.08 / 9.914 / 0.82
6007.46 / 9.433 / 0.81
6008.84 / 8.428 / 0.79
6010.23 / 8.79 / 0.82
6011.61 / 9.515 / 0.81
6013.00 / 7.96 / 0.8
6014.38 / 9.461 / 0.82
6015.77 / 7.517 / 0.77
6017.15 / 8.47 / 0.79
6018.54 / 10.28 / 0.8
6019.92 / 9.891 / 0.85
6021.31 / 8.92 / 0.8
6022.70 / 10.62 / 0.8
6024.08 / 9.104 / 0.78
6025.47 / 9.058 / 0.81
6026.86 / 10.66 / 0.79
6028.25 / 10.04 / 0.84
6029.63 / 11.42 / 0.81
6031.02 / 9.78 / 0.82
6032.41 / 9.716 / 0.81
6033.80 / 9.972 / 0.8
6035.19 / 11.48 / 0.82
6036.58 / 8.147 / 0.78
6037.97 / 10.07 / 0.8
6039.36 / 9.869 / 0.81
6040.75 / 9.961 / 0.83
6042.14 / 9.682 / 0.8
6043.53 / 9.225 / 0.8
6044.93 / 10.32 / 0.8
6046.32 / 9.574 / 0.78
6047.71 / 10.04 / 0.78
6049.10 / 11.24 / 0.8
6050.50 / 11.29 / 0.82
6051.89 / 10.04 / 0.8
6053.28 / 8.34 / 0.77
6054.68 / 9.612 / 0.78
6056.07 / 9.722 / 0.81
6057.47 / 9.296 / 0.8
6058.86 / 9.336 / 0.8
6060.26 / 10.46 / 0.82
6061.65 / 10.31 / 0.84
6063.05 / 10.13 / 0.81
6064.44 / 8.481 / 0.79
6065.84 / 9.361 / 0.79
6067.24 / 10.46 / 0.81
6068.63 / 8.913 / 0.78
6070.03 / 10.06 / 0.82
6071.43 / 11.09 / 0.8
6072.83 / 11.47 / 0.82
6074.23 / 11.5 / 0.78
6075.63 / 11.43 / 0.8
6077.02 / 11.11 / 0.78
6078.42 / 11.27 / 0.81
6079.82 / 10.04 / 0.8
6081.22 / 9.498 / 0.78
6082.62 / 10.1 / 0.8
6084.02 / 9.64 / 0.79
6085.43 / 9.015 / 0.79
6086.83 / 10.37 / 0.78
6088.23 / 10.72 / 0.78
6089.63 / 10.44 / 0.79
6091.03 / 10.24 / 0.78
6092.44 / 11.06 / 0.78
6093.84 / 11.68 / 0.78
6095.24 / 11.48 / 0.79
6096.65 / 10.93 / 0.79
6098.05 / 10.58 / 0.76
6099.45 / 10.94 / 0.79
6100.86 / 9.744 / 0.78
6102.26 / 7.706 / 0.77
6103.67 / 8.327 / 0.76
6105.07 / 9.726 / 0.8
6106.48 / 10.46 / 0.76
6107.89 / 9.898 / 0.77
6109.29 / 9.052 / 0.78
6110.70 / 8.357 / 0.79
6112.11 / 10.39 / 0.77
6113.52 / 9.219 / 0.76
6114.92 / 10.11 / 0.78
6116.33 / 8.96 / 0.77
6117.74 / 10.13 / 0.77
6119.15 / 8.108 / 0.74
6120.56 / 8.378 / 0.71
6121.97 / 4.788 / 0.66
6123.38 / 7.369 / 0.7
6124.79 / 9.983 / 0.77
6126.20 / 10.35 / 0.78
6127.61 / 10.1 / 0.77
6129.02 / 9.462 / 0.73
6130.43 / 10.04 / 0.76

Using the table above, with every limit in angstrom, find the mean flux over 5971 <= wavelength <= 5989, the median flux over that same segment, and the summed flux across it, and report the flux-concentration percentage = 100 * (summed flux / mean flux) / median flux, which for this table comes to 146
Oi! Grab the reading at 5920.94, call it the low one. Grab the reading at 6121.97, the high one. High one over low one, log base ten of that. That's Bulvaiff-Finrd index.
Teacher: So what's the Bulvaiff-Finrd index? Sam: -0.3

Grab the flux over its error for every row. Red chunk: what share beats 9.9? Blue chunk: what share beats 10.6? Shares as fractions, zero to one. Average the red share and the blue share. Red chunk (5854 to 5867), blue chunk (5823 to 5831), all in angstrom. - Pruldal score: 0.10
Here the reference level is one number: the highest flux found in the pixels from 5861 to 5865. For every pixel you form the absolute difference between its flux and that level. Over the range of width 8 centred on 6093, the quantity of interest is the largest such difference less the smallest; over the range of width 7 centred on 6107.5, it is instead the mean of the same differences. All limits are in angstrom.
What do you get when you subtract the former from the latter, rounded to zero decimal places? -1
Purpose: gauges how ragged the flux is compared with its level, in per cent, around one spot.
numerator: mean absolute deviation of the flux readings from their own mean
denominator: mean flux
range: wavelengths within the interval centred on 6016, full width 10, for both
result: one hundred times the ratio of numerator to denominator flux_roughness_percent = 10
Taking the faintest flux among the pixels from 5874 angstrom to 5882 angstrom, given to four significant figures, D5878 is 7.284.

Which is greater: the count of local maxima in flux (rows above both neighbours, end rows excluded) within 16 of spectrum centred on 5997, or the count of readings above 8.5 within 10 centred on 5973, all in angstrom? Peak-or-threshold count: 3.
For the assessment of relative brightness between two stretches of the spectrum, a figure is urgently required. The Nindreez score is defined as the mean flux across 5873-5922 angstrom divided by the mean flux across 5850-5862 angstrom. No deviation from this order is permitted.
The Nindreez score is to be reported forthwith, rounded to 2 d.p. 0.73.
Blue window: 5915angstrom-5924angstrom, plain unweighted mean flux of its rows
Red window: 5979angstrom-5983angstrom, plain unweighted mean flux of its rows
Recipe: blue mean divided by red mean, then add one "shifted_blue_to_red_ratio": 1.90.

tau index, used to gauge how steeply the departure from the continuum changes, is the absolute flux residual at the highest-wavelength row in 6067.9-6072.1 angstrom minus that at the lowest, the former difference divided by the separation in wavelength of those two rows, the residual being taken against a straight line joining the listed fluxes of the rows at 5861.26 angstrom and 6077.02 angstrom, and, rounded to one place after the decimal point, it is -0.8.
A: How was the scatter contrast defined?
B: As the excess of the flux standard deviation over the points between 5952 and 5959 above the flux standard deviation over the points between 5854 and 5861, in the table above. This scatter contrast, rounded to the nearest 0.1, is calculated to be 0.0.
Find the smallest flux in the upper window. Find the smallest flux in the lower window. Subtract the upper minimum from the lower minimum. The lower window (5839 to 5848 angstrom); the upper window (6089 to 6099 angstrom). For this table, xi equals -1.7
